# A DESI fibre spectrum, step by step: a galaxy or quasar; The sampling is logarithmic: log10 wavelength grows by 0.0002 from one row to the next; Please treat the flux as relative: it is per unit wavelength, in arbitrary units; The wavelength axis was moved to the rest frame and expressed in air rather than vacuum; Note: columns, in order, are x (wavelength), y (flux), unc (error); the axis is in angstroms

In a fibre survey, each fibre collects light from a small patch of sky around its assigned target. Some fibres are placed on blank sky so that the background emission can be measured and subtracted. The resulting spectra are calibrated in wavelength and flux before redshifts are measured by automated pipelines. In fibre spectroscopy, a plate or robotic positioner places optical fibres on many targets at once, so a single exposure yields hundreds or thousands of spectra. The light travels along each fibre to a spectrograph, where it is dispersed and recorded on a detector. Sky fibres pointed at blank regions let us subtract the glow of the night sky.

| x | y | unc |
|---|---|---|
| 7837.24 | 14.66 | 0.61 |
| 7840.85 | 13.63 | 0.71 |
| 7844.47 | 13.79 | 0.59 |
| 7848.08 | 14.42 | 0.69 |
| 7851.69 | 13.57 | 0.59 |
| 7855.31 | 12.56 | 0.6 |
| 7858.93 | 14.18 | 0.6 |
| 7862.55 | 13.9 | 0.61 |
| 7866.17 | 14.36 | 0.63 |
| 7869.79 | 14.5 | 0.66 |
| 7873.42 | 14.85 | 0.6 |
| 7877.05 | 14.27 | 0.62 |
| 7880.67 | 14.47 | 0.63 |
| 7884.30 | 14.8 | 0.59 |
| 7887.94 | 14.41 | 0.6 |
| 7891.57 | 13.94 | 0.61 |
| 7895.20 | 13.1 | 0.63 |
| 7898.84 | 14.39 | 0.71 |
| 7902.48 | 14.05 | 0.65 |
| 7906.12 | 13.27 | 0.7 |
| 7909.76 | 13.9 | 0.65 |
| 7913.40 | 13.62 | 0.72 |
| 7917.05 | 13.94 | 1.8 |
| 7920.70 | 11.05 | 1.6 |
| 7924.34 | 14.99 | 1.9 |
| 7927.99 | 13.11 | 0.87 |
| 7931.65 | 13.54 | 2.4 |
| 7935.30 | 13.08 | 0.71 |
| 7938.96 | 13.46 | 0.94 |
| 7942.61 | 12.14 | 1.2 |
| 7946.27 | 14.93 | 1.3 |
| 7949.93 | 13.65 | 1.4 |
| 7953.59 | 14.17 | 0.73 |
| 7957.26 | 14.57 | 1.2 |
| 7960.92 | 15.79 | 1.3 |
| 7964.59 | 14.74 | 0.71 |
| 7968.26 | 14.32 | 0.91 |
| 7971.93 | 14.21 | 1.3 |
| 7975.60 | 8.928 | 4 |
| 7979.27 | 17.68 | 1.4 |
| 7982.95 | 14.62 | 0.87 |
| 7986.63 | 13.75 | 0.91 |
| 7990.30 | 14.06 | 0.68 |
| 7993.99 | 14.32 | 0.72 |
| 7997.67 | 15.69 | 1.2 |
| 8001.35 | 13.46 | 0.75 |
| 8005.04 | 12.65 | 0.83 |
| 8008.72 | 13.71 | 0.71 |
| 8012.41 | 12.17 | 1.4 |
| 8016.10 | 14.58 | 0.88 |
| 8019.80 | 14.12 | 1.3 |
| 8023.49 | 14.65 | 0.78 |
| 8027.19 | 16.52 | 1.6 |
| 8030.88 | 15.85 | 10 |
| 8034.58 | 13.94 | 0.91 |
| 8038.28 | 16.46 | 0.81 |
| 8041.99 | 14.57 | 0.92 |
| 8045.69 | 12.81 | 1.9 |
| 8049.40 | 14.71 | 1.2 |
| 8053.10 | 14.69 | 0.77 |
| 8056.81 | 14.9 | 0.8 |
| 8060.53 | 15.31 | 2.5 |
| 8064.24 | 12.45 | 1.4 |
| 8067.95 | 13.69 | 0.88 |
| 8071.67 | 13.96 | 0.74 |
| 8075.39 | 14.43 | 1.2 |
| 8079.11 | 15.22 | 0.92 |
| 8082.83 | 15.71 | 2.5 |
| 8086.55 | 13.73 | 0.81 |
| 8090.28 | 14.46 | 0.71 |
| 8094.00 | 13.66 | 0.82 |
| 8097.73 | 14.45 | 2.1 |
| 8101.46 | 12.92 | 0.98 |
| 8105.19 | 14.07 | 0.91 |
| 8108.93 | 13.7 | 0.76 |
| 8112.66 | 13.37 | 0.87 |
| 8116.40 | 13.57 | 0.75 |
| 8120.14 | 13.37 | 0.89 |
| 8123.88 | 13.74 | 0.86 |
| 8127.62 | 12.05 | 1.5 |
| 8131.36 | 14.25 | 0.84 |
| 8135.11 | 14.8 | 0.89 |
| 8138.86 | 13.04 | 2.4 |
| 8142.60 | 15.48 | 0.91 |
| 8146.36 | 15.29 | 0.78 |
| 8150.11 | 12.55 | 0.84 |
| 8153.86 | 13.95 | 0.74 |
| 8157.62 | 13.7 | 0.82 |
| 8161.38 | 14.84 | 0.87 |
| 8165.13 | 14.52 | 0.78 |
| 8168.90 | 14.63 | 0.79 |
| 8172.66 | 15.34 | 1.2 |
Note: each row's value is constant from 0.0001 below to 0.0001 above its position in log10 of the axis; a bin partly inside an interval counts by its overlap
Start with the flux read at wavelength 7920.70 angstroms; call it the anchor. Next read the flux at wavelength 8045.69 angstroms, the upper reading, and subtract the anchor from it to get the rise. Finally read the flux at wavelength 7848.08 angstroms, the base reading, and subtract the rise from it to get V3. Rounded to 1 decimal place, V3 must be 12.7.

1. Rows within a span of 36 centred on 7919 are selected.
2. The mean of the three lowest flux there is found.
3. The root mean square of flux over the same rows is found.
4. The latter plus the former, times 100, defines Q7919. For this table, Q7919 2590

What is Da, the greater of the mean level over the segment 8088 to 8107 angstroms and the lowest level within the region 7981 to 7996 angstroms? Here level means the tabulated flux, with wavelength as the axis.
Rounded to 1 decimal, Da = 13.9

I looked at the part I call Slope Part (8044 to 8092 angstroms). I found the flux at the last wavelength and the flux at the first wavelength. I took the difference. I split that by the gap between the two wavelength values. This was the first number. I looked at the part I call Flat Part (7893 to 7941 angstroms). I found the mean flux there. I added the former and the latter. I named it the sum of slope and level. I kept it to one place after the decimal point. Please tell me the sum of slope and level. 13.5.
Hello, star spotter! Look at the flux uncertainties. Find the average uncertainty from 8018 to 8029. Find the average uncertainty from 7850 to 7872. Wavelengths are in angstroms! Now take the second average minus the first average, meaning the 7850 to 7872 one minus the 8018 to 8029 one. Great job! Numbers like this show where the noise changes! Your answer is -0.6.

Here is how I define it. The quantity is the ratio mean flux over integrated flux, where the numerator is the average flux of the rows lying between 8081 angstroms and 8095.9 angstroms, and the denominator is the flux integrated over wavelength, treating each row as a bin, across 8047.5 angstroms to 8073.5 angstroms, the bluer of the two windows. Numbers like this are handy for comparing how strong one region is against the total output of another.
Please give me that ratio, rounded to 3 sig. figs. 0.0389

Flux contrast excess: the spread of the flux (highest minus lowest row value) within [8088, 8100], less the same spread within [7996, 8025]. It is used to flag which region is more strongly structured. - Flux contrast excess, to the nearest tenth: -2.7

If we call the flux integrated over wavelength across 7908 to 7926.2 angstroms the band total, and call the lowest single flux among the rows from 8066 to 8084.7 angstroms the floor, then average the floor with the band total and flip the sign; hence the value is -130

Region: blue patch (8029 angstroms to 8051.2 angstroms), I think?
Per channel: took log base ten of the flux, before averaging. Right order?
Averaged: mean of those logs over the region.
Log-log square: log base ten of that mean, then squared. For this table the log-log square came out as 0.0045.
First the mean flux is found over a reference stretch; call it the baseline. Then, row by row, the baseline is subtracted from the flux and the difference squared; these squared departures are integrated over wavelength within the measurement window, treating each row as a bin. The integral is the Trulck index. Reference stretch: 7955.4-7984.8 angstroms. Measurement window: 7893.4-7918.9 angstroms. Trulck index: 14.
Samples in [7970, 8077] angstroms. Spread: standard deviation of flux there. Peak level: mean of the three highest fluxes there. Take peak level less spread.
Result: 15.3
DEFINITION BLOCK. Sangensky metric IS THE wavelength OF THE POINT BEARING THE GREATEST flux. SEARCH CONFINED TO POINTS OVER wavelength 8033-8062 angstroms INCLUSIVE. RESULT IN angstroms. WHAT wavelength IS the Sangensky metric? 8038.28 angstroms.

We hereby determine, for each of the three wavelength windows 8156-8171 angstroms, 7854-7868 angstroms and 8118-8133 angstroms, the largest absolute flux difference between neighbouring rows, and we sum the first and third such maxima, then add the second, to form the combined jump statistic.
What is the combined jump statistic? 5.0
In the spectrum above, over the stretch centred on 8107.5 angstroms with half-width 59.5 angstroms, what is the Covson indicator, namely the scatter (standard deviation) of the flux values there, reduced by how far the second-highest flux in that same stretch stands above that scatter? -13.7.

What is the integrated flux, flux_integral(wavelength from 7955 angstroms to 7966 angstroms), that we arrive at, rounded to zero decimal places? 165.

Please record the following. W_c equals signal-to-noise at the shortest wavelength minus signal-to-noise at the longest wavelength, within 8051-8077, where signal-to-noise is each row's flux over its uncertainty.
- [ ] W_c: 7.1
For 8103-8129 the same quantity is 7.4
